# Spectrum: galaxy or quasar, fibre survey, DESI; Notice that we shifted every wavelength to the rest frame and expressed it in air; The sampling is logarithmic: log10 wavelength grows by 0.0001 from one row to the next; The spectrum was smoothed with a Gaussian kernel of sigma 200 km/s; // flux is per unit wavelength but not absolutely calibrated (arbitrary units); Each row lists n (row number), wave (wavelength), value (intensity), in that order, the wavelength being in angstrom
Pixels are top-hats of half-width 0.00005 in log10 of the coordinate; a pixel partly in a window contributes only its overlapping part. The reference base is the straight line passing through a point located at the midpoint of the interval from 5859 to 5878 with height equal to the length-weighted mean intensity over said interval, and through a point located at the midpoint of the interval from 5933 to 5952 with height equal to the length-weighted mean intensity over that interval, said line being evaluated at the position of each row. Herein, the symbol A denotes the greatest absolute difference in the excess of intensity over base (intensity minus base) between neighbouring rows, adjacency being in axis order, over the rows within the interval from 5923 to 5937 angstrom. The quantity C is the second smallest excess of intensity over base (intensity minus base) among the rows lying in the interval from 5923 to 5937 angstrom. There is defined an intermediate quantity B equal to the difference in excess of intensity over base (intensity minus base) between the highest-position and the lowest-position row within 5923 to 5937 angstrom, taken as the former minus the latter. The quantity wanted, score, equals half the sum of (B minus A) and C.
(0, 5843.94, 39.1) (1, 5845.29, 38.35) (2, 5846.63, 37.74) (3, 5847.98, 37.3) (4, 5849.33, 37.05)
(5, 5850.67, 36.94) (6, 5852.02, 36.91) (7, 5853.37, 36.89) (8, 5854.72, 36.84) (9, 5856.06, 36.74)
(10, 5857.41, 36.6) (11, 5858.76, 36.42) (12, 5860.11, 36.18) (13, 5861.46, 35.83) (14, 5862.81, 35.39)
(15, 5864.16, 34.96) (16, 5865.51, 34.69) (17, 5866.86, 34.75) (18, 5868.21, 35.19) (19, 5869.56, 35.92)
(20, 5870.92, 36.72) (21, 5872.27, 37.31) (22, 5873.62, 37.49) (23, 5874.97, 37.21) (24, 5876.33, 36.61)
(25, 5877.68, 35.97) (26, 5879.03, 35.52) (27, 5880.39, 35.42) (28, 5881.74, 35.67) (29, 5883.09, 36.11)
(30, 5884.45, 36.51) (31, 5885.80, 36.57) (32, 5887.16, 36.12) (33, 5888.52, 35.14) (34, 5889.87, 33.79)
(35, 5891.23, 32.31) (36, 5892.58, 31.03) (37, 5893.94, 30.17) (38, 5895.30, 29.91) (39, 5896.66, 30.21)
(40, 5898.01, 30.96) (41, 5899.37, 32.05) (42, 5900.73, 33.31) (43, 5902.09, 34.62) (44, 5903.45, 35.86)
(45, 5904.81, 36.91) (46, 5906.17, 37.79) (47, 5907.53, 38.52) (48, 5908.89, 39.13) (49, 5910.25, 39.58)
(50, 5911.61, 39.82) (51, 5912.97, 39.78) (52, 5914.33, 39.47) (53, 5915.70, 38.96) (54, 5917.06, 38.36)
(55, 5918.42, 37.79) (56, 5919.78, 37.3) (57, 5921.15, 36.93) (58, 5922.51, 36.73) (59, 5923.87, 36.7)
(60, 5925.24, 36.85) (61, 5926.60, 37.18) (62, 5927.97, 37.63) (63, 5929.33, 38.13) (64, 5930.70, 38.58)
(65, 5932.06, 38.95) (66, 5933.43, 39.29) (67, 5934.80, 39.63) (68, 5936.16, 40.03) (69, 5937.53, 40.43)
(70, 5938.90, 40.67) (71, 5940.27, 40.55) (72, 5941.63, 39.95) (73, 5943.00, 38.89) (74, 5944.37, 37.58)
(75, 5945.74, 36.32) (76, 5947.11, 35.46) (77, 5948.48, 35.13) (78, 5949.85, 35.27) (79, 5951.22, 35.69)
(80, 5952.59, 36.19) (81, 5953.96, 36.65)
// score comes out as 0.8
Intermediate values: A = 0.5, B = 3.0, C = -0.8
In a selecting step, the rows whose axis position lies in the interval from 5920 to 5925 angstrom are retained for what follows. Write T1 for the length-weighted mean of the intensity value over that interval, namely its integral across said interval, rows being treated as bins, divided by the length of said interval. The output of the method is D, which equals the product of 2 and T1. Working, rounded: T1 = 36.8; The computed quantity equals 73.6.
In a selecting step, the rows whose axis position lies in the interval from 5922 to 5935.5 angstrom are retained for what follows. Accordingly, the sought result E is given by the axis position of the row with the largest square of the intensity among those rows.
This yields 5934.80 angstrom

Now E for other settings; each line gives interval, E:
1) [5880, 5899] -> 5885.80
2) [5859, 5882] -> 5873.62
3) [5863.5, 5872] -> 5870.92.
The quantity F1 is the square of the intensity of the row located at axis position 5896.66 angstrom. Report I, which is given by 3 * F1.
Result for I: 2738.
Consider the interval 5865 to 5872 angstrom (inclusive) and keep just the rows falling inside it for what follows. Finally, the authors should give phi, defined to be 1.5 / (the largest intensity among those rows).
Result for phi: 0.0408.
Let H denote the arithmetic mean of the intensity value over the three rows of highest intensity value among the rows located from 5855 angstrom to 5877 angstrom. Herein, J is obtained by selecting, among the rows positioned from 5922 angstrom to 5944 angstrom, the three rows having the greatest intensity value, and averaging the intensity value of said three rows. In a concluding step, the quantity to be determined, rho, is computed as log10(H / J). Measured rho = -0.04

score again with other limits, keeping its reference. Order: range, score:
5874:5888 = -1.5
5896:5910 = 0.7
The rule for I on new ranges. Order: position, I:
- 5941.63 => 4788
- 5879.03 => 3785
